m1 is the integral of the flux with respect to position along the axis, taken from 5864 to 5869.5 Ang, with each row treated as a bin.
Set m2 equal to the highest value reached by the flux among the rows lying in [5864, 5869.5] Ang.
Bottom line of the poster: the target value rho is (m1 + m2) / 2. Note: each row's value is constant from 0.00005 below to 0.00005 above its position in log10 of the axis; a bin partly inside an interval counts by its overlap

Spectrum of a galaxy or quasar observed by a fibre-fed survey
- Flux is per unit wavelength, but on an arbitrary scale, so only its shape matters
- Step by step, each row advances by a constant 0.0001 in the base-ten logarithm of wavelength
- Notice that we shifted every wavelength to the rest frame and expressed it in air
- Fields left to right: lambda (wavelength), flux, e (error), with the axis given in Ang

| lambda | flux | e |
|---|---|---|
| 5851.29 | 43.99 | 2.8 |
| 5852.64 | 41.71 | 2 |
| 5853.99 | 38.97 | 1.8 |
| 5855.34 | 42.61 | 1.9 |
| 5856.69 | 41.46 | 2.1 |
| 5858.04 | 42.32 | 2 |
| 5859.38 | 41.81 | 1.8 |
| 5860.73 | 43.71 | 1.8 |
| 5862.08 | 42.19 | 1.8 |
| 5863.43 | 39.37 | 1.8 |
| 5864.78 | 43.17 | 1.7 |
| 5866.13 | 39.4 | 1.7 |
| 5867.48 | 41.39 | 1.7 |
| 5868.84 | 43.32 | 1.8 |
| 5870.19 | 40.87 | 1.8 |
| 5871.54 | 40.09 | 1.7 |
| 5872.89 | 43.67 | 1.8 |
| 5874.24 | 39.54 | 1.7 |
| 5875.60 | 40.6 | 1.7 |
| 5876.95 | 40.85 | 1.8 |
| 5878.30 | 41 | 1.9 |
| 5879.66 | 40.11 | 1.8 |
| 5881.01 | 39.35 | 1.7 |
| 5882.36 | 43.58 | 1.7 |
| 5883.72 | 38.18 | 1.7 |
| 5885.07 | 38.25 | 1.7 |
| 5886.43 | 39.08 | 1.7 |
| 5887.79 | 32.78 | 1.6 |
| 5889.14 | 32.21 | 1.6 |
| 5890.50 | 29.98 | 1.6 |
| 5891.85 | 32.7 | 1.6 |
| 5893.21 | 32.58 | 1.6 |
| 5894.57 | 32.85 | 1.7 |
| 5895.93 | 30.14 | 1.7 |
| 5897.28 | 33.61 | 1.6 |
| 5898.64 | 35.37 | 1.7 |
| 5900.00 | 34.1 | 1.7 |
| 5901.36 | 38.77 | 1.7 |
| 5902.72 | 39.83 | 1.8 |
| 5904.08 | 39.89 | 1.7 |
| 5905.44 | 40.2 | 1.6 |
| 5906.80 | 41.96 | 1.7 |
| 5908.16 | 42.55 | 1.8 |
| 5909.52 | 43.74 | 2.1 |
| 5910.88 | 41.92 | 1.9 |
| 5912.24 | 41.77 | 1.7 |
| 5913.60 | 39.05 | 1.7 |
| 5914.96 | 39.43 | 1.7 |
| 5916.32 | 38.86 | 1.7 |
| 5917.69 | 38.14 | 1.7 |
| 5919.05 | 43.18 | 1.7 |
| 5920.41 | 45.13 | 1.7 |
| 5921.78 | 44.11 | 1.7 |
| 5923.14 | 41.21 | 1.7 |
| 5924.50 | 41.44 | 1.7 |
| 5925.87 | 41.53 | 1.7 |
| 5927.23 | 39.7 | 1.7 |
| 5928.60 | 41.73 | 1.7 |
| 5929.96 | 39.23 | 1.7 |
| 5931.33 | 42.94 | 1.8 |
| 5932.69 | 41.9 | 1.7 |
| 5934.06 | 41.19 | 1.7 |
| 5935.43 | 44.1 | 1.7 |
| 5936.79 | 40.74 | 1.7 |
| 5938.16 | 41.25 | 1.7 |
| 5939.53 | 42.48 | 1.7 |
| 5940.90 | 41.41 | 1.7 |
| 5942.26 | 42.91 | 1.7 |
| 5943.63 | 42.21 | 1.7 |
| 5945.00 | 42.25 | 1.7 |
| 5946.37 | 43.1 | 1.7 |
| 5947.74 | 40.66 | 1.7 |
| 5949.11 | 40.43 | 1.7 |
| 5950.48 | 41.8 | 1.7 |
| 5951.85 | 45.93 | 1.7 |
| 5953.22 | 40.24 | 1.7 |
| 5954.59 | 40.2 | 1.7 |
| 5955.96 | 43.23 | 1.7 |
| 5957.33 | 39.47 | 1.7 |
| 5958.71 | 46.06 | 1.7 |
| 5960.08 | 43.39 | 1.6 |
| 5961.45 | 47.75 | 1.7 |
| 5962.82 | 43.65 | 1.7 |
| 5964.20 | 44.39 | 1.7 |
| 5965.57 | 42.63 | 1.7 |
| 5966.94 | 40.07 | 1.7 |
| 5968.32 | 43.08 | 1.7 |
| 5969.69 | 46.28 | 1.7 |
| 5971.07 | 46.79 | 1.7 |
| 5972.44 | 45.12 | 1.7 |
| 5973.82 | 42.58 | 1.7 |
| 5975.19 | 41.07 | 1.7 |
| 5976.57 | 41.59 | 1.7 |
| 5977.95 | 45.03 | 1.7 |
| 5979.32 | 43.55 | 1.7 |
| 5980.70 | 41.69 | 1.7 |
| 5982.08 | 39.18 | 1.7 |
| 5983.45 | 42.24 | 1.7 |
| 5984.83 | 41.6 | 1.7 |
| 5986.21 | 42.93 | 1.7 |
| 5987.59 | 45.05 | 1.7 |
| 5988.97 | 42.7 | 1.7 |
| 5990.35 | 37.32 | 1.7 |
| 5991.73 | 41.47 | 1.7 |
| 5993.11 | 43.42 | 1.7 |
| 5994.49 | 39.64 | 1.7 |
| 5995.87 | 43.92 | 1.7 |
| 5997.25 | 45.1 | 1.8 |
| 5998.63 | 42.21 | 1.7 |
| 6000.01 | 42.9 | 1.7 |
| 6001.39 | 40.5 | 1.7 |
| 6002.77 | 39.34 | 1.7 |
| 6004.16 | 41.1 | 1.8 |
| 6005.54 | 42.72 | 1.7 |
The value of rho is 136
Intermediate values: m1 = 229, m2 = 43.32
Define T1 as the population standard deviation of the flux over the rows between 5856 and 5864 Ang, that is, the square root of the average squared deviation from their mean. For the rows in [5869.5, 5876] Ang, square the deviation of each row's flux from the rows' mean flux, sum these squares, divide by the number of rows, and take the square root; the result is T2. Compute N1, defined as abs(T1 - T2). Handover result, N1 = 0.1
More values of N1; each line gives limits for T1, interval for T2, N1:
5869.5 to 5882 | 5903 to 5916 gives 0.3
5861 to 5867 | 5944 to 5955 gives 0.2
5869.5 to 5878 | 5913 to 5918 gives 0.8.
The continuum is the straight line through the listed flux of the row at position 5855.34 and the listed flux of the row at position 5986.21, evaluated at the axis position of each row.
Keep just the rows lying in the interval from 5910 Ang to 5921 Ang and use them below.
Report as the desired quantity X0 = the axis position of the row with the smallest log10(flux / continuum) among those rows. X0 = 5917.69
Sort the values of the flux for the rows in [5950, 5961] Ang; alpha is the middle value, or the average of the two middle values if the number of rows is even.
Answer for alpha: 42.5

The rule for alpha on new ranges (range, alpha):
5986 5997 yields 42.8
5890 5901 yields 32.8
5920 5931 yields 41.5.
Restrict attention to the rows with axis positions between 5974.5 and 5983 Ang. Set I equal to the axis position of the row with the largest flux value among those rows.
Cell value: 5977.95 Ang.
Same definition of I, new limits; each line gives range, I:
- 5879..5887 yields 5882.36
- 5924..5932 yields 5931.33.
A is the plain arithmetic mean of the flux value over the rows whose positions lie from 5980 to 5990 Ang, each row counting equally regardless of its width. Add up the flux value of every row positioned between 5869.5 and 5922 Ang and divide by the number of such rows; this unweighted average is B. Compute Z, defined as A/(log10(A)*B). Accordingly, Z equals 0.67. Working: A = 42.2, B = 39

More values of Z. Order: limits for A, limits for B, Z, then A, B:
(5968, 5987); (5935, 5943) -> 0.63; 43.1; 42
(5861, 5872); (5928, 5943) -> 0.61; 41.2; 42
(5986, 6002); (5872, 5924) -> 0.67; 42.3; 39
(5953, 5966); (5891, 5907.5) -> 0.73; 43.1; 36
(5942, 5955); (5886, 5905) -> 0.75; 42.0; 35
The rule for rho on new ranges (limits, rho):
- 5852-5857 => 124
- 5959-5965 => 158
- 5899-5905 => 134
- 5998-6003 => 125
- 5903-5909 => 145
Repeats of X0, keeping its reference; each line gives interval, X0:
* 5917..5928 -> 5917.69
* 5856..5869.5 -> 5863.43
